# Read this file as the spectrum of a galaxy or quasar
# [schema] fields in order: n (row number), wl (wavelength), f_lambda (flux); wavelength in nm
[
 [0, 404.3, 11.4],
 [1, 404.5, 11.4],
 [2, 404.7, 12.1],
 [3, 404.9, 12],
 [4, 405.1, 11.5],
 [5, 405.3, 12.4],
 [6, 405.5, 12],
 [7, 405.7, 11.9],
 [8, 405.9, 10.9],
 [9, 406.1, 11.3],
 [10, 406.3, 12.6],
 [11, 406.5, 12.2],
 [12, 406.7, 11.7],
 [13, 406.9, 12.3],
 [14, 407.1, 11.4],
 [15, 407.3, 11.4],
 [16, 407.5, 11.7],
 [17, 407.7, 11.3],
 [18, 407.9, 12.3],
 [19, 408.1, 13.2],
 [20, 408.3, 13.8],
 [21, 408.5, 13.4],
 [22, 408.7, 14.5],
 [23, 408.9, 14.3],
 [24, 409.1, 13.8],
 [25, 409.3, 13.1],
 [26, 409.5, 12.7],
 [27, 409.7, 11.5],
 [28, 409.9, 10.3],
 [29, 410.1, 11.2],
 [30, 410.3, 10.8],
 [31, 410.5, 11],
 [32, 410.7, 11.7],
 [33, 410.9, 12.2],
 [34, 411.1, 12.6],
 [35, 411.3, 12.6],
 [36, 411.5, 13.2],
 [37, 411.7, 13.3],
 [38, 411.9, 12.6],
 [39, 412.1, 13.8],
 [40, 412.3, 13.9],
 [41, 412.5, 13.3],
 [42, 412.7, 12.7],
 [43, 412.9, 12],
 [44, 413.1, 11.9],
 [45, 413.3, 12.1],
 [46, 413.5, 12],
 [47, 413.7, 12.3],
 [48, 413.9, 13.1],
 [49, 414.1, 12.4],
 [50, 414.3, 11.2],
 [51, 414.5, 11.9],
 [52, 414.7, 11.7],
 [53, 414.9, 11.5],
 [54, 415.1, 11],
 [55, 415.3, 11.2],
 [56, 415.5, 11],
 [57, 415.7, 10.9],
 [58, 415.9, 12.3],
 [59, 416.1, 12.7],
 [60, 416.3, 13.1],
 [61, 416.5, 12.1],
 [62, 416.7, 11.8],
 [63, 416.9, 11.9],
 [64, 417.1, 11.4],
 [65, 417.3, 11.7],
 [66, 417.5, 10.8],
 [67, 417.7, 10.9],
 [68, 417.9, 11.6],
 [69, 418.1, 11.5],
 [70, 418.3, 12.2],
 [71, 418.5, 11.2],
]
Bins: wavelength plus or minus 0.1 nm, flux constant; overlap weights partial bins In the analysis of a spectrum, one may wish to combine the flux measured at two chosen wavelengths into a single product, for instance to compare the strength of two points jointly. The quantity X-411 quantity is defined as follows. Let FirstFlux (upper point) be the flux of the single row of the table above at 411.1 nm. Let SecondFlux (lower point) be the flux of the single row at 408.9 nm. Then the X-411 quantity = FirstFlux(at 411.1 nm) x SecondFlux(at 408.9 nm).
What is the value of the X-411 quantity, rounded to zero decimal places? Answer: 180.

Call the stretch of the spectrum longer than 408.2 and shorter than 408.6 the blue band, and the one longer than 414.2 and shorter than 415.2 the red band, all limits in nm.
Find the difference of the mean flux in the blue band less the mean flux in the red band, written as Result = 2.1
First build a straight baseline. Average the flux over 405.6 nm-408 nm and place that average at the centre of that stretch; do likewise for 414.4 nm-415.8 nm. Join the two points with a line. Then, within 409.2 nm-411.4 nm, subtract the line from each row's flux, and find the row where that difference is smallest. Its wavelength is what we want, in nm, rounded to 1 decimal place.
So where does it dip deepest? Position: 409.9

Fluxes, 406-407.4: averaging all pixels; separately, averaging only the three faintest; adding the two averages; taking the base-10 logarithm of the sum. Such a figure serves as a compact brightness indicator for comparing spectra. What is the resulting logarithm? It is 1.366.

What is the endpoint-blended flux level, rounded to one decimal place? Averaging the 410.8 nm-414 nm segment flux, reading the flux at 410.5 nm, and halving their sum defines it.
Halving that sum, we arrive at 11.9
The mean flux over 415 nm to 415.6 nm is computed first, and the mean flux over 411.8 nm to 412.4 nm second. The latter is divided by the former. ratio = 1.21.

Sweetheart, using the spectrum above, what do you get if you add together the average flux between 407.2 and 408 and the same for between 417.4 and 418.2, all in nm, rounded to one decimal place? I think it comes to 22.9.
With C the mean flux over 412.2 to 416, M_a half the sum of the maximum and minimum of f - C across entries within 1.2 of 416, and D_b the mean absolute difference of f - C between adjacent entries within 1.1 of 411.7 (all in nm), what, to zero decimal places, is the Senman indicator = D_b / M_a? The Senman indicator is -23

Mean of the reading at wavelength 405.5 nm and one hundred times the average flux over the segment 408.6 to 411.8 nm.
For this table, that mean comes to 627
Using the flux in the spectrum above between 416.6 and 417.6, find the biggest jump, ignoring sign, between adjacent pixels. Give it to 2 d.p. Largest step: 0.90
